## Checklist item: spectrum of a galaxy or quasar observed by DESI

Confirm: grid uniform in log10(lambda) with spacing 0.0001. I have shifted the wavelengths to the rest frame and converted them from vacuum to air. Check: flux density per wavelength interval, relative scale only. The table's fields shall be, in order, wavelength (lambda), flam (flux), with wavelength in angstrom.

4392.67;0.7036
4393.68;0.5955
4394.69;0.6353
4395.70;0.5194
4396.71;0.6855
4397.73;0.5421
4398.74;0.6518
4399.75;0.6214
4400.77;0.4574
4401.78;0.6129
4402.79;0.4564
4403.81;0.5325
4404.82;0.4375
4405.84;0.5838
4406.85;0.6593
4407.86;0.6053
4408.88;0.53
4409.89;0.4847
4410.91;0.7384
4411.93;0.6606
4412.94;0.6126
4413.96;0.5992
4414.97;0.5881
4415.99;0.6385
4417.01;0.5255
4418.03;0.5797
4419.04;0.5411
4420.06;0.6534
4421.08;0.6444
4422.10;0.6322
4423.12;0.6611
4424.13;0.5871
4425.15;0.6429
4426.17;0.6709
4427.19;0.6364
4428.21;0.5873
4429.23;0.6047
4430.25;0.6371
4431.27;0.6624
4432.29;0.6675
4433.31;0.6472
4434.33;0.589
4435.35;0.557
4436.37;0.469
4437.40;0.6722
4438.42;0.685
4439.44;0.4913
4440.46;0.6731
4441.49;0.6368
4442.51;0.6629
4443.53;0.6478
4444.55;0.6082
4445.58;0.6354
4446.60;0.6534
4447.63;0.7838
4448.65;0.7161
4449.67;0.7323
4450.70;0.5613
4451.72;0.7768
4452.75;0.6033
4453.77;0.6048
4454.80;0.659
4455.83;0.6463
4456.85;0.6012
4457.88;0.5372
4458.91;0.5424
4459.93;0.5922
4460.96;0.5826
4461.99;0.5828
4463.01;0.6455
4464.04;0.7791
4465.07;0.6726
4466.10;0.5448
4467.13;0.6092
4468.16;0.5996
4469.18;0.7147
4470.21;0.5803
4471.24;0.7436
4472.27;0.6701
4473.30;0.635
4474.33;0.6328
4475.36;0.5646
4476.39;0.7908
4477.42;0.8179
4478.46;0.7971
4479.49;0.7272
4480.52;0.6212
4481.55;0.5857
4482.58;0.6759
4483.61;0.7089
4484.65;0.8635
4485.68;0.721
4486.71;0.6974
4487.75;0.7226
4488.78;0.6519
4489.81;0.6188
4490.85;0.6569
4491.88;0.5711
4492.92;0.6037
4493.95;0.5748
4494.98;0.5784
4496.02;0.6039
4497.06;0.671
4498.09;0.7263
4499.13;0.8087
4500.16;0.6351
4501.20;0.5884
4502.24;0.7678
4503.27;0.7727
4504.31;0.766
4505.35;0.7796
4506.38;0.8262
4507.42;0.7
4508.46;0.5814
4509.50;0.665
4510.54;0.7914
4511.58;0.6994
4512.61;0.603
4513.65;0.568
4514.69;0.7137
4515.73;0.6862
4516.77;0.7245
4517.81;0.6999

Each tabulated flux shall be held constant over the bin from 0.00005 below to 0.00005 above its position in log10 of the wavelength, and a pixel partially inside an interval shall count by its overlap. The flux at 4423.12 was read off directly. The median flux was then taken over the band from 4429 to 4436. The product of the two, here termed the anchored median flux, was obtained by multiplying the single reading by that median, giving 0.421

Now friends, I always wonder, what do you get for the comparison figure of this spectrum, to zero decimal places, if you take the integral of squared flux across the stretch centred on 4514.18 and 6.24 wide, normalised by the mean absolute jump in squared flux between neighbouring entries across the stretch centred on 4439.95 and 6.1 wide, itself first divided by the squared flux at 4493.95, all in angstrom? 9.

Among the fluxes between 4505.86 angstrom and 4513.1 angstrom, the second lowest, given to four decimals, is 0.6030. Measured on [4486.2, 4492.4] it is 0.6188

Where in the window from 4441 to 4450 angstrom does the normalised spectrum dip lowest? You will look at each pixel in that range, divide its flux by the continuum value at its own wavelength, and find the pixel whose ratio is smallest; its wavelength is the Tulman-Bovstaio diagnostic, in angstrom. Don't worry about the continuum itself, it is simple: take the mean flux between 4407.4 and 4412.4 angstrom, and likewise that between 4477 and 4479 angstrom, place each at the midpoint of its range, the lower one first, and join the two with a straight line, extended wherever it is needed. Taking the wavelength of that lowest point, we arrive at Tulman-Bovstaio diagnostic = 4444.55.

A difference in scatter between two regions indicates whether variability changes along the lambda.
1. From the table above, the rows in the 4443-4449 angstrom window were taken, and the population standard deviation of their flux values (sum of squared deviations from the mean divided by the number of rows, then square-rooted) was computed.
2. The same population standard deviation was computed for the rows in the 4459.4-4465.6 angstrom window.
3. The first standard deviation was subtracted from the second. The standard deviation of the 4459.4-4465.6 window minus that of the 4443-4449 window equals 0.011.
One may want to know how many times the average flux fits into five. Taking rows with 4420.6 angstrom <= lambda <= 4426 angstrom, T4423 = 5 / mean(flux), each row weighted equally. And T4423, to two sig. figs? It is 7.9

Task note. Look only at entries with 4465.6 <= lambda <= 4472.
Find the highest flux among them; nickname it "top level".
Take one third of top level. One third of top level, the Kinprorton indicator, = 0.25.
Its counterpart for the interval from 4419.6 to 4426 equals 0.22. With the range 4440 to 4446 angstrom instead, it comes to 0.22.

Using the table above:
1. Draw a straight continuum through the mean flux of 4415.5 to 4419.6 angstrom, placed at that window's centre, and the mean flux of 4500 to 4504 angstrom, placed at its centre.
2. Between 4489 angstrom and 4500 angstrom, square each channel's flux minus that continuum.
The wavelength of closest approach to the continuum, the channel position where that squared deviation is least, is 4497.06 angstrom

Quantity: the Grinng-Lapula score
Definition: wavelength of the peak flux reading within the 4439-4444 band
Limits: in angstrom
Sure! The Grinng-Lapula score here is 4440.46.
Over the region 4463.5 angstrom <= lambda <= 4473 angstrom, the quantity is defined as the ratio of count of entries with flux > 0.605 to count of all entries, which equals 0.67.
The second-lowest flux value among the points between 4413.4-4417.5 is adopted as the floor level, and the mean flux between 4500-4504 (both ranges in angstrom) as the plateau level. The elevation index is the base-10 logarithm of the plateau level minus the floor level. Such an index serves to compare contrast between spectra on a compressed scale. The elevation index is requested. -1.0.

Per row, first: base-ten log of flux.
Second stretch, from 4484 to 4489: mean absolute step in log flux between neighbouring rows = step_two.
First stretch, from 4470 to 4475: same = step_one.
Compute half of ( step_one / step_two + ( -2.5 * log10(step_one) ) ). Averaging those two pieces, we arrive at 2.3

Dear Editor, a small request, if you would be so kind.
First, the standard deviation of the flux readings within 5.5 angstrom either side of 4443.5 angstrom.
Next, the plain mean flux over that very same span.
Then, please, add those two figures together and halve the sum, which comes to 0.36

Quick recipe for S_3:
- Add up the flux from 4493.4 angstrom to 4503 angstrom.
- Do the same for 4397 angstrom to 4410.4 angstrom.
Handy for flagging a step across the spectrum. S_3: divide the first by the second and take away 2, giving -1.2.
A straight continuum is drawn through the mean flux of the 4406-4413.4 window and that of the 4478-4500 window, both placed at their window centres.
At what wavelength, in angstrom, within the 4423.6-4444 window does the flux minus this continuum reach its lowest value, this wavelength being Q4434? 4436.37 angstrom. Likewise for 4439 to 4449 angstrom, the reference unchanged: 4439.44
